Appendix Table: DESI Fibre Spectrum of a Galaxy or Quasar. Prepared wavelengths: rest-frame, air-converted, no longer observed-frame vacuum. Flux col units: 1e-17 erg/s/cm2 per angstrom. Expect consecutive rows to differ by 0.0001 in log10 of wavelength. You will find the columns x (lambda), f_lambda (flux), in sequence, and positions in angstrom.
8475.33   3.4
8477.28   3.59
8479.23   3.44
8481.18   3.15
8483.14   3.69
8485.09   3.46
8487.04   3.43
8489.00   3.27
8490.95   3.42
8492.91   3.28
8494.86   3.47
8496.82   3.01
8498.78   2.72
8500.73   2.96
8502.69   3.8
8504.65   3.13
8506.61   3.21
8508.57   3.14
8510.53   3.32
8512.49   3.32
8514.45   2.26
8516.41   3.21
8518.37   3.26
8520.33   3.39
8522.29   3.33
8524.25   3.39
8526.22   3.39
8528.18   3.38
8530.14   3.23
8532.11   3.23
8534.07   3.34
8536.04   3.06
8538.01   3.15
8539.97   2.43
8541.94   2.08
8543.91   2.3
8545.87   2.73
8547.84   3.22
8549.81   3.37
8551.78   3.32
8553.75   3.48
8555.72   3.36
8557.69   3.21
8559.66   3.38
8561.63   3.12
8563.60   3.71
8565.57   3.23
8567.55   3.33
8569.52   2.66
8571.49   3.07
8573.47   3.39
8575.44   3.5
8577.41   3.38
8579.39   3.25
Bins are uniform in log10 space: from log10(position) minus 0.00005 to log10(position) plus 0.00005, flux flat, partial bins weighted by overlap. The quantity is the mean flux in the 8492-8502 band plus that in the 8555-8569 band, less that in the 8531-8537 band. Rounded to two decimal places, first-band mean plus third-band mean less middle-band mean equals 3.21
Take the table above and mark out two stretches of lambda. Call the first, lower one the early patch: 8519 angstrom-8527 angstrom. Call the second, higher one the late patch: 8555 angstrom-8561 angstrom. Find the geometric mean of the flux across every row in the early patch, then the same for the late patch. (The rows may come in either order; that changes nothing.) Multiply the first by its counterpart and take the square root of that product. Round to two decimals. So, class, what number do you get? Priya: 3.35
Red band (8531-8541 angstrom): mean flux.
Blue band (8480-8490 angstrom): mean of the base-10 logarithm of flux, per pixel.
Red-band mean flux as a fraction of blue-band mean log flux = 5.7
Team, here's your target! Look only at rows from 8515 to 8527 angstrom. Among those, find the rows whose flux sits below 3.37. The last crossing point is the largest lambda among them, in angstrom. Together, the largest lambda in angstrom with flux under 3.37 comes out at 8522.29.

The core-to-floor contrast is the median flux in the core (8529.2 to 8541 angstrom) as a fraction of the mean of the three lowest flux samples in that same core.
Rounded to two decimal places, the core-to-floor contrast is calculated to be 1.11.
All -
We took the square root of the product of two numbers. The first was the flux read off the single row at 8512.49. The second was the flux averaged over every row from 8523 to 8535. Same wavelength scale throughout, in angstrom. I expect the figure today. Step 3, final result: 3.32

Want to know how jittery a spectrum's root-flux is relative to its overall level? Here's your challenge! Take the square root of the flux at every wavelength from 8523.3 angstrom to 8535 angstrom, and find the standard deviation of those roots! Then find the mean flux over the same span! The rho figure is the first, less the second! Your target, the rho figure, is -3.31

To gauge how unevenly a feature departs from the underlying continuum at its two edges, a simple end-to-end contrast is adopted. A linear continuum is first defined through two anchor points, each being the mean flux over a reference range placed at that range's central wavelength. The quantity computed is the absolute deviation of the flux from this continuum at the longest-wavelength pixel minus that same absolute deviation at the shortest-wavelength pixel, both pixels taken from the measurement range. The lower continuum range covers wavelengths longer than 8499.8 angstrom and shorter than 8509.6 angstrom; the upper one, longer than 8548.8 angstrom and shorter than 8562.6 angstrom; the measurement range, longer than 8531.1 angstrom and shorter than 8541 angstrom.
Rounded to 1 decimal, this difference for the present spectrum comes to 0.8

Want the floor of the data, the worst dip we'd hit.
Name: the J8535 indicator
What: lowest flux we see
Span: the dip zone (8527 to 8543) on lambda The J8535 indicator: 2.08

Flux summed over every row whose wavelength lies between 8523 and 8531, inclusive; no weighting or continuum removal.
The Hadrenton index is 13.4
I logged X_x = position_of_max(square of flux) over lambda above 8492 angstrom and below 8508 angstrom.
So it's 8502.69 angstrom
